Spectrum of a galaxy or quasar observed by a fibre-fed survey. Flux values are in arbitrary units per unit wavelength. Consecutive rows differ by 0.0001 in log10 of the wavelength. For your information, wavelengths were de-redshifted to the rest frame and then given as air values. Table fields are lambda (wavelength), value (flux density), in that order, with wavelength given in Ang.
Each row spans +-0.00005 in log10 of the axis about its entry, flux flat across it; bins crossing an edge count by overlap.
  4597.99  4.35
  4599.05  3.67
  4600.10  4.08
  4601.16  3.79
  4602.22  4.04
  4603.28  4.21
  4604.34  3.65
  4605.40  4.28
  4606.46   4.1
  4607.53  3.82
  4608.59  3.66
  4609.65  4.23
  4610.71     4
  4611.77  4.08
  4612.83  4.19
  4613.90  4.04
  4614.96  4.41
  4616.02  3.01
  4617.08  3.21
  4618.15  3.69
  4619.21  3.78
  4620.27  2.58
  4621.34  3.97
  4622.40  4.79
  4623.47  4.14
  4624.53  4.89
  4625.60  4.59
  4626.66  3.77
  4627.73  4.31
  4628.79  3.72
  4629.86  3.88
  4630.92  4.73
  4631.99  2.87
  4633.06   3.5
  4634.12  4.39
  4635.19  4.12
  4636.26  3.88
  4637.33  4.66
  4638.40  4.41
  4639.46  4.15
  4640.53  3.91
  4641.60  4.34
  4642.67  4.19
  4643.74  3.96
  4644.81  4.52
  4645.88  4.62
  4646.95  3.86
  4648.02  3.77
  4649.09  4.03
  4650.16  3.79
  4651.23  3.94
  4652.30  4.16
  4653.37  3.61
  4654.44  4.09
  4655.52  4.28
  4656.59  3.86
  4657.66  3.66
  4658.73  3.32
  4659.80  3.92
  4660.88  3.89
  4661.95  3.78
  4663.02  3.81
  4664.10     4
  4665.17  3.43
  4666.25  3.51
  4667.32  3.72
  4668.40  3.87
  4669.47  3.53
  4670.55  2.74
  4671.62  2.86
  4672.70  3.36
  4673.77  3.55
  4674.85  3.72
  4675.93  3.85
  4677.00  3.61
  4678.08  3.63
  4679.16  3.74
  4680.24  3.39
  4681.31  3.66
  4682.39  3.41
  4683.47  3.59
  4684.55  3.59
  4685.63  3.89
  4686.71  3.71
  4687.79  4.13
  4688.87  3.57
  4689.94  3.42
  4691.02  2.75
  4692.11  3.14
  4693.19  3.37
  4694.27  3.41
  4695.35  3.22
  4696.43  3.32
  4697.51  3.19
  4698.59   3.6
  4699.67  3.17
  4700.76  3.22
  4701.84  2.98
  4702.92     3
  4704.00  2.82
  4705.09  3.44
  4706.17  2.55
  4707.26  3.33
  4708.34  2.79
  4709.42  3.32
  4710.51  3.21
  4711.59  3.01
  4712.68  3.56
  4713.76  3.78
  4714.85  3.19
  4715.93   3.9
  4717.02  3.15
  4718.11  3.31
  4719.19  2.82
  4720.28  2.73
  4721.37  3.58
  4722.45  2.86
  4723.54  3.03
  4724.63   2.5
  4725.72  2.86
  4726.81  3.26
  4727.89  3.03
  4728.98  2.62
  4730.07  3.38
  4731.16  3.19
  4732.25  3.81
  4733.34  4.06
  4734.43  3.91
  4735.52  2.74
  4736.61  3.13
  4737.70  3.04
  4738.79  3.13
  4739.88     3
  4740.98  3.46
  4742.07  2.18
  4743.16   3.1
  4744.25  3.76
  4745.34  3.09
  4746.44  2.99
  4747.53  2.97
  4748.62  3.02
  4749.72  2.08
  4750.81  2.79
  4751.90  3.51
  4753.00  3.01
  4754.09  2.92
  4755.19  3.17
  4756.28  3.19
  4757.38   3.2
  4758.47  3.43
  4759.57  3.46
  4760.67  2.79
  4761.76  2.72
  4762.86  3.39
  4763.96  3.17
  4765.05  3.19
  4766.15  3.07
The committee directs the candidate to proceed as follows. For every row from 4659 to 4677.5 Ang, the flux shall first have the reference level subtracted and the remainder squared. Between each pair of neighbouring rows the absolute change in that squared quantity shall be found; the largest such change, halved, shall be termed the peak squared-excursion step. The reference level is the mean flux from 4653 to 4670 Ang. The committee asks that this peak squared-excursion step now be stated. 0.50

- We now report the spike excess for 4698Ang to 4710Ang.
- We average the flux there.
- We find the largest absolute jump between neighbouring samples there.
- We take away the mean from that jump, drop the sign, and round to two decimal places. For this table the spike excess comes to 2.22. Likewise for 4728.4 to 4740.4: 2.10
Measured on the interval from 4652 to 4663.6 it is 3.25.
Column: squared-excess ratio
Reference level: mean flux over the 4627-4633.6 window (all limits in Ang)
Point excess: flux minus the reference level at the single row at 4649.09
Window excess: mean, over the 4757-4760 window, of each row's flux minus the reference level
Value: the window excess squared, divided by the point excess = 1.1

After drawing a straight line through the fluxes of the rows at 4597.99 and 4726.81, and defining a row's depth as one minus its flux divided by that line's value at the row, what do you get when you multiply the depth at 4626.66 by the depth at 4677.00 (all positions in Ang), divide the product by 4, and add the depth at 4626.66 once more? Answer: 0.08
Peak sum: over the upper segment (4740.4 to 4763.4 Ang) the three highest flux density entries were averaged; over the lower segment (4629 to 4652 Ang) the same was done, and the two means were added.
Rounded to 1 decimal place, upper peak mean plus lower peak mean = 8.2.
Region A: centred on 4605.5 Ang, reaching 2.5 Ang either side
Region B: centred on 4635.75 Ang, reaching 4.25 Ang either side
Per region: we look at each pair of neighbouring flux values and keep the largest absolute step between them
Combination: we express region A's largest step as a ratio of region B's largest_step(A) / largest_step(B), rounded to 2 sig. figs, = 0.71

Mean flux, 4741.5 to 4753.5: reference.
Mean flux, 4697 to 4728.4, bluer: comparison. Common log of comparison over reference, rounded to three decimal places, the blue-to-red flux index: 0.027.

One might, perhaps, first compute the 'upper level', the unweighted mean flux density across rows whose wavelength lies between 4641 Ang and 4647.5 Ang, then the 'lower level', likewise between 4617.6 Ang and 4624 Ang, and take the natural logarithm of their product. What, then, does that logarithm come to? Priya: 2.79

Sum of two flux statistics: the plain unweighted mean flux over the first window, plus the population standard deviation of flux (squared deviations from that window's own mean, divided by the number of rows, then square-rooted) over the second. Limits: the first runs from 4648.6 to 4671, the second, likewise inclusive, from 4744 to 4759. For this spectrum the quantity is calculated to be 4.1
